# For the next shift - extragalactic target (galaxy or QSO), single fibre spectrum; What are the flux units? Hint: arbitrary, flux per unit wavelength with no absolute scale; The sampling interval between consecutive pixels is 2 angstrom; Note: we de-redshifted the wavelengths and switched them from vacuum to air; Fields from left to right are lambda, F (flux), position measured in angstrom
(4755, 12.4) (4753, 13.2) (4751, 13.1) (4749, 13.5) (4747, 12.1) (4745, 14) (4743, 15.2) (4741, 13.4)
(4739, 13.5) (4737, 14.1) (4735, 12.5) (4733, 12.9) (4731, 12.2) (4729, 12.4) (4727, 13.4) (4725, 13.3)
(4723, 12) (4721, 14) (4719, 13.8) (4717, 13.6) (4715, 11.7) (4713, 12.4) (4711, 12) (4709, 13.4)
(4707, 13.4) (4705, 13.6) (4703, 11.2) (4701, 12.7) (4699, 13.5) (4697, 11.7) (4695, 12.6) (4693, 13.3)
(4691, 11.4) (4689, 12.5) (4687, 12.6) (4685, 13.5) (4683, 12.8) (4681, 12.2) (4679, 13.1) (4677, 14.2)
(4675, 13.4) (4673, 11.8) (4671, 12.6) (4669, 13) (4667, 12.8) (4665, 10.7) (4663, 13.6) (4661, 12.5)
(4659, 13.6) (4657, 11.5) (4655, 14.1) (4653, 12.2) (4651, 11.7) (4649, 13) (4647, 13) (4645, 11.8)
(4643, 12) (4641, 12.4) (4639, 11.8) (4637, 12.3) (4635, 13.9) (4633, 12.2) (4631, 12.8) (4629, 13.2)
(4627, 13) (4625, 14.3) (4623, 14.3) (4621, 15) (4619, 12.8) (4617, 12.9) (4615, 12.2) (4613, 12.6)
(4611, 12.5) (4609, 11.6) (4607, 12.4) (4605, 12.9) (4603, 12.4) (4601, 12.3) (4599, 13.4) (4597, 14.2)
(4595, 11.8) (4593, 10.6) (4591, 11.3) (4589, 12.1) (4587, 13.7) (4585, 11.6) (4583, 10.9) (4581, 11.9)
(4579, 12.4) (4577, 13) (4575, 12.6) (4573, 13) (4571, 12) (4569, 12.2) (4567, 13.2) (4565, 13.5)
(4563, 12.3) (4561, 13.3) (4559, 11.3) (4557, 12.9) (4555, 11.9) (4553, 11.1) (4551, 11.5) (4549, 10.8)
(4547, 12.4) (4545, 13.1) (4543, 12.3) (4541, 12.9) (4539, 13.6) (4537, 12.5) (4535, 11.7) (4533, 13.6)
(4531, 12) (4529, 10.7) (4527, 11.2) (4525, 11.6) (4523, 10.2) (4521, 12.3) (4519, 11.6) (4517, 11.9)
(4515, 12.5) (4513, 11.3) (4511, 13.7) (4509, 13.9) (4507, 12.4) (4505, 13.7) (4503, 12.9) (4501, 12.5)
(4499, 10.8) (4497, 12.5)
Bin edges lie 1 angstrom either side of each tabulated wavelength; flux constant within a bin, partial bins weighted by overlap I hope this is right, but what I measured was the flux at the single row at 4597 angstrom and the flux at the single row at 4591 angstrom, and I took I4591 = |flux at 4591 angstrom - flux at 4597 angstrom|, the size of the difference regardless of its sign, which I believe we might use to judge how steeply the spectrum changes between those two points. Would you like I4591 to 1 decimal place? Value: 2.9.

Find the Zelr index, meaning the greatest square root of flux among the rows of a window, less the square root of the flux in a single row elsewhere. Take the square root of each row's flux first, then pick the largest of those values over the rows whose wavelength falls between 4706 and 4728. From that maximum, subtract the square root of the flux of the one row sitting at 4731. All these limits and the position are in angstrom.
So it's 0.25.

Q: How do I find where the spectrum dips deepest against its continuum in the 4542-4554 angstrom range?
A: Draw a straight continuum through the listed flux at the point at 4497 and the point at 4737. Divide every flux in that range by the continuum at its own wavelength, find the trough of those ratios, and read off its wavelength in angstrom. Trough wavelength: 4549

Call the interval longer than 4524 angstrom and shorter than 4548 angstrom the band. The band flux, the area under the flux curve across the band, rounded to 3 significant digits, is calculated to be 295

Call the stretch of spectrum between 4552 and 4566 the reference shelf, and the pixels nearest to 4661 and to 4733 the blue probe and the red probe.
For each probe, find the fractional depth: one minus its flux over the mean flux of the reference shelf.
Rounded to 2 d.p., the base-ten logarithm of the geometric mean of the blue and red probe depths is -1.60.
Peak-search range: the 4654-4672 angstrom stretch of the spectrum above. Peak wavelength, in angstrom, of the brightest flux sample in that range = 4655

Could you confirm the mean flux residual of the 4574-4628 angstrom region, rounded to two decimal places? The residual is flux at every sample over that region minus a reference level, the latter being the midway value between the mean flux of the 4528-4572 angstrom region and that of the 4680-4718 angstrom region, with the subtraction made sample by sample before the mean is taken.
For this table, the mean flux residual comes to 0.15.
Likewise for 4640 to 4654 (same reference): -0.17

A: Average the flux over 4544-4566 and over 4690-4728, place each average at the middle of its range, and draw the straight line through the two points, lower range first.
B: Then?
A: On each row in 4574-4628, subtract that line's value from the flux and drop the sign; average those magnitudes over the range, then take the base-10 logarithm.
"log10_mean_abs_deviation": -0.109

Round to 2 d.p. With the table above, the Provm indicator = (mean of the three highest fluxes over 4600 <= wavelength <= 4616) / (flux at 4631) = 0.99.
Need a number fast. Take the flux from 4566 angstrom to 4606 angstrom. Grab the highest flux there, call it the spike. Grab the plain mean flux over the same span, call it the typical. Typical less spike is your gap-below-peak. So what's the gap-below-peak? -1.8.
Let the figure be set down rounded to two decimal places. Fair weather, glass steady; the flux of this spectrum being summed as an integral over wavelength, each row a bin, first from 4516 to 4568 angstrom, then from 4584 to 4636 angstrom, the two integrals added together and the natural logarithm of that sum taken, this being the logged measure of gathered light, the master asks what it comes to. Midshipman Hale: 7.17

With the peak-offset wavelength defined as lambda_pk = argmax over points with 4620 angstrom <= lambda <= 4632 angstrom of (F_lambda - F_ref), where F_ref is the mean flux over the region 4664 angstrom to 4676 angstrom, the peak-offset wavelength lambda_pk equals 4621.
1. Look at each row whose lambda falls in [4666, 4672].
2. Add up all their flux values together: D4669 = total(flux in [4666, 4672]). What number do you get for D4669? 38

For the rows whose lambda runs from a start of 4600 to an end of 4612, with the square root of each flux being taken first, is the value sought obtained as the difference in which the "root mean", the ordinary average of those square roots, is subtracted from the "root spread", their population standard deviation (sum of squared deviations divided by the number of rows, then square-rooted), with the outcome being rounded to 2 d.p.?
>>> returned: -3.46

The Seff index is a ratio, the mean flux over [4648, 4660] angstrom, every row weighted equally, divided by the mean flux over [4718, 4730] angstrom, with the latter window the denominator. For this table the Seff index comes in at 0.96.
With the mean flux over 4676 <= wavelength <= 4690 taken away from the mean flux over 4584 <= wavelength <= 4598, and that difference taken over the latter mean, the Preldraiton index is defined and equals -0.07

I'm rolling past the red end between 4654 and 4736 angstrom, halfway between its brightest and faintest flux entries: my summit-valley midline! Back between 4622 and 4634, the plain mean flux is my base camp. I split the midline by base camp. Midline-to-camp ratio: 0.94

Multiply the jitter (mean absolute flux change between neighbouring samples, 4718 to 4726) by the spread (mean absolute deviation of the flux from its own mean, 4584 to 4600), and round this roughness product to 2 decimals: 1.25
